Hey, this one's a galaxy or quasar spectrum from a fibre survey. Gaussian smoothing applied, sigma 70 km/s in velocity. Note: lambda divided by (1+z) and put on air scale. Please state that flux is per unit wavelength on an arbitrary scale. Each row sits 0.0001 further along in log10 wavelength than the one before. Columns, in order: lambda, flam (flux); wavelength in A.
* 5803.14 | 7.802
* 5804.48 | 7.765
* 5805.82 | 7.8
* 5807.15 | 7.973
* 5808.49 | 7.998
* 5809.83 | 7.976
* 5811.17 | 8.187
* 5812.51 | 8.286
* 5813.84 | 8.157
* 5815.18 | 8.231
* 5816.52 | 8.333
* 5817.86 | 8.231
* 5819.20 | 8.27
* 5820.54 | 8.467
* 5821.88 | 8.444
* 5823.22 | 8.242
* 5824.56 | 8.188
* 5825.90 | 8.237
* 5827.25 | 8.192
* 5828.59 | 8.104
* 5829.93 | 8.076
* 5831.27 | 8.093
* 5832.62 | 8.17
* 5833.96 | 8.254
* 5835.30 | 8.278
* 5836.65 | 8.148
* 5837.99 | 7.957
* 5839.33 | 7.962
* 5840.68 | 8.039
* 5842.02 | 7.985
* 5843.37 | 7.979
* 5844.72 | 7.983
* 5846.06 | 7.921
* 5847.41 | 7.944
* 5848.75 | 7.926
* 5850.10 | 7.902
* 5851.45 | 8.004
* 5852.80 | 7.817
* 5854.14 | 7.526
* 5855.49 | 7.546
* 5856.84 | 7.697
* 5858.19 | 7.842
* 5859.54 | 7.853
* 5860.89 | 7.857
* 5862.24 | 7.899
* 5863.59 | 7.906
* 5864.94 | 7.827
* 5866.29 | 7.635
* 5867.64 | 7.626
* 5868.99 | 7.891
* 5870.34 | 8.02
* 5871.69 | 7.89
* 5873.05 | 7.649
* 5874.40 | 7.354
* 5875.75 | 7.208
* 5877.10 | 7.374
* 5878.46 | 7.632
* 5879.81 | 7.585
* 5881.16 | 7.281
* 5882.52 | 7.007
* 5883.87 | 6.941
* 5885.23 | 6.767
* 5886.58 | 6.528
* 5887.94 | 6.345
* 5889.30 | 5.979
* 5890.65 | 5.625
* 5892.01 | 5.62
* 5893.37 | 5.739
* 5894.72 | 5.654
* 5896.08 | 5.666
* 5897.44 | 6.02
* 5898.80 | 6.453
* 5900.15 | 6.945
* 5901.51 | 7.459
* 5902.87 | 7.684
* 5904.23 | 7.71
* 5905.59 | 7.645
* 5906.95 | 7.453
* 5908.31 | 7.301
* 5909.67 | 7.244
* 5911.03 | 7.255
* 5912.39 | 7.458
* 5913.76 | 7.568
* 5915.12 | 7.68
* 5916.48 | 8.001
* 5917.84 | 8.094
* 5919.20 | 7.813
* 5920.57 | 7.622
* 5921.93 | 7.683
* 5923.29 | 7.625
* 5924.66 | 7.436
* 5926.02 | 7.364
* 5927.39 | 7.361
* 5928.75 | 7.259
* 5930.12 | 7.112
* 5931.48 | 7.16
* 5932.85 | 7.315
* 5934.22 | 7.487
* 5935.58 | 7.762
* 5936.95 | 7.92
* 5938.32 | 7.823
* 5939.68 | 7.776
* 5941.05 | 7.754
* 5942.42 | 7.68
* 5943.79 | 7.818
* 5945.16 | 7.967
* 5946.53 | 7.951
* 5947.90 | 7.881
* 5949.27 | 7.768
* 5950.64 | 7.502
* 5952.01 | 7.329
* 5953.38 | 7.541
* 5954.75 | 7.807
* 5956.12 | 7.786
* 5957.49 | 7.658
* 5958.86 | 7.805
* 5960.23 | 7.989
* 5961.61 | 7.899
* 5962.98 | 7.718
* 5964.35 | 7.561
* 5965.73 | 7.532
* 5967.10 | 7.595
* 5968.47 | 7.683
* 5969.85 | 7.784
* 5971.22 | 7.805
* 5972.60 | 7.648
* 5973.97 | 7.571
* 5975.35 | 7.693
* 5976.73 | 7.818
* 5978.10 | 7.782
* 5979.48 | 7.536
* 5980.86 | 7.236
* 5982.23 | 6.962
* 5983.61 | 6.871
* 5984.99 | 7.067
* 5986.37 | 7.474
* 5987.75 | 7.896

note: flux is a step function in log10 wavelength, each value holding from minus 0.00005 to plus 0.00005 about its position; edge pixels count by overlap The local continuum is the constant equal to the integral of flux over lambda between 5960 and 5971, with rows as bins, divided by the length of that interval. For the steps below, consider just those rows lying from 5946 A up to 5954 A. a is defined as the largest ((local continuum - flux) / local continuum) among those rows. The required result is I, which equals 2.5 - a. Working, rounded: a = 0.05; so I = 2.45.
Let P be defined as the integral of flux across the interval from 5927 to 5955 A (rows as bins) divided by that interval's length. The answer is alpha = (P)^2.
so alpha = 58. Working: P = 7.6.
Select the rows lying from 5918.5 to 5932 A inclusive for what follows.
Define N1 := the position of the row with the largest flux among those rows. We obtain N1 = 5919.20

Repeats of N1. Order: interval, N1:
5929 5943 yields 5936.95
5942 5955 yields 5945.16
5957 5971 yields 5960.23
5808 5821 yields 5820.54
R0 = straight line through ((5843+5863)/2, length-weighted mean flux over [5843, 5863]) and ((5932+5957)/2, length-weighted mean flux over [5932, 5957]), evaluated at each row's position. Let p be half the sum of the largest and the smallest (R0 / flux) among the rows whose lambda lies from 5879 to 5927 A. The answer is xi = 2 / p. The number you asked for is 1.71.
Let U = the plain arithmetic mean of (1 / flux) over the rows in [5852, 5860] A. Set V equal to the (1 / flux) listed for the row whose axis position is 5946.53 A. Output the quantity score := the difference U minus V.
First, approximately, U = 0.130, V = 0.126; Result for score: 0.004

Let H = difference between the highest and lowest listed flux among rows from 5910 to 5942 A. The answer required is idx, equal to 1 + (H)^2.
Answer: 1.96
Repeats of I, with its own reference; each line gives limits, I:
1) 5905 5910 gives 2.44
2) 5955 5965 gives 2.48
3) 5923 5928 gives 2.45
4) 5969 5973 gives 2.49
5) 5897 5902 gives 2.28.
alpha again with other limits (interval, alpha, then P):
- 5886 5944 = 52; 7.2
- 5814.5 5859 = 65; 8.1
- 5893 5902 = 39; 6.3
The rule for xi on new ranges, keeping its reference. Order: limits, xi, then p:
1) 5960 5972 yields 2.02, 0.99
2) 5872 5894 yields 1.66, 1.20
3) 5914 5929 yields 1.98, 1.01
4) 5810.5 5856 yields 2.03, 0.99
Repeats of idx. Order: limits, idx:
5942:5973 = 1.44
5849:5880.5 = 1.66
